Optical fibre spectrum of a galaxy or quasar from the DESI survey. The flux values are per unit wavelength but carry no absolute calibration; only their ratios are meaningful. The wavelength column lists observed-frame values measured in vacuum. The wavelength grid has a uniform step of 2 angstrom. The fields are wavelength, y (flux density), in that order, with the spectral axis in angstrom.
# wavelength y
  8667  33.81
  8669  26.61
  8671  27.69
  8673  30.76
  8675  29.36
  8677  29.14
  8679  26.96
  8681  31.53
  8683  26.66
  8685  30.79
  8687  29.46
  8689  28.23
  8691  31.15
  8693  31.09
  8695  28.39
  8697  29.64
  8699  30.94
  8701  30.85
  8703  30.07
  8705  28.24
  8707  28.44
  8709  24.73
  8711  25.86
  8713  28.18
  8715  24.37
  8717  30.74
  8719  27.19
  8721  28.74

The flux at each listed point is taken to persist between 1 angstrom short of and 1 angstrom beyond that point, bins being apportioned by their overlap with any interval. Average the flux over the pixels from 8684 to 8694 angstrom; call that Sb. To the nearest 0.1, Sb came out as 30.1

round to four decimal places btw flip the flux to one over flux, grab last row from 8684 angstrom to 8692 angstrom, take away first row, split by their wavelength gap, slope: -0.0001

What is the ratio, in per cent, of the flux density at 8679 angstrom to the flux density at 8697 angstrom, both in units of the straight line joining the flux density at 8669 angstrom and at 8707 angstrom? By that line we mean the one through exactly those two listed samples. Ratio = 94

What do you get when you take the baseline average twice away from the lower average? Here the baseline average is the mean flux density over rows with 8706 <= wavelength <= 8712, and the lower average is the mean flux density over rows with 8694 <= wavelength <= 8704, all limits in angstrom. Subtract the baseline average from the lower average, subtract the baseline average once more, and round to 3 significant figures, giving -22.7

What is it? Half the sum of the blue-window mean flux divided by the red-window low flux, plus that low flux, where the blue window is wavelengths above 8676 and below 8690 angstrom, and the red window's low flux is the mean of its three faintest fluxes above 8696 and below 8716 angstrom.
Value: 13.1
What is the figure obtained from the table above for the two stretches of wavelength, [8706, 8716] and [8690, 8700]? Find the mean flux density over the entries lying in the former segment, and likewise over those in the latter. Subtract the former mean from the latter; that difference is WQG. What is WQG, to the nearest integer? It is 4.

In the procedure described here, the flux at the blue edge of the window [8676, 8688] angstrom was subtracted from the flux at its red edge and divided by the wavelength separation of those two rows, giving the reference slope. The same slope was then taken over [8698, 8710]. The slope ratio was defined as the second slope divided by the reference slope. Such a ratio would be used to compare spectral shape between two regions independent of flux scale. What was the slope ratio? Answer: -19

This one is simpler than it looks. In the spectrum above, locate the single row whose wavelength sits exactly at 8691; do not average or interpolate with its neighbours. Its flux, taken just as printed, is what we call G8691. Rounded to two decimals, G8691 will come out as 31.15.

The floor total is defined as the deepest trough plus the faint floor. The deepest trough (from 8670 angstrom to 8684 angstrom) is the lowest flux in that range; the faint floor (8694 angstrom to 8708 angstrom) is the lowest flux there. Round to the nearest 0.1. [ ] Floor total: 54.9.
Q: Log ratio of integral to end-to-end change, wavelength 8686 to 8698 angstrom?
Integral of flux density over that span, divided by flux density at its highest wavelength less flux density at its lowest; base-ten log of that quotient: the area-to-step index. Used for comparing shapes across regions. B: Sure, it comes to 3.3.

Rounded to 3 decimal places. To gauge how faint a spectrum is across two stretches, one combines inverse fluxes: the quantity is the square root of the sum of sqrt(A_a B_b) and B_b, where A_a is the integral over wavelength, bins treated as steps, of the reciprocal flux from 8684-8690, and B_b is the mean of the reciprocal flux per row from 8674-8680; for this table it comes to 0.346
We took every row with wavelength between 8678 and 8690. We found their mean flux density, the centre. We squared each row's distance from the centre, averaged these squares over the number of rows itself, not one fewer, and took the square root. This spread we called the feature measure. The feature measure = 1.8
